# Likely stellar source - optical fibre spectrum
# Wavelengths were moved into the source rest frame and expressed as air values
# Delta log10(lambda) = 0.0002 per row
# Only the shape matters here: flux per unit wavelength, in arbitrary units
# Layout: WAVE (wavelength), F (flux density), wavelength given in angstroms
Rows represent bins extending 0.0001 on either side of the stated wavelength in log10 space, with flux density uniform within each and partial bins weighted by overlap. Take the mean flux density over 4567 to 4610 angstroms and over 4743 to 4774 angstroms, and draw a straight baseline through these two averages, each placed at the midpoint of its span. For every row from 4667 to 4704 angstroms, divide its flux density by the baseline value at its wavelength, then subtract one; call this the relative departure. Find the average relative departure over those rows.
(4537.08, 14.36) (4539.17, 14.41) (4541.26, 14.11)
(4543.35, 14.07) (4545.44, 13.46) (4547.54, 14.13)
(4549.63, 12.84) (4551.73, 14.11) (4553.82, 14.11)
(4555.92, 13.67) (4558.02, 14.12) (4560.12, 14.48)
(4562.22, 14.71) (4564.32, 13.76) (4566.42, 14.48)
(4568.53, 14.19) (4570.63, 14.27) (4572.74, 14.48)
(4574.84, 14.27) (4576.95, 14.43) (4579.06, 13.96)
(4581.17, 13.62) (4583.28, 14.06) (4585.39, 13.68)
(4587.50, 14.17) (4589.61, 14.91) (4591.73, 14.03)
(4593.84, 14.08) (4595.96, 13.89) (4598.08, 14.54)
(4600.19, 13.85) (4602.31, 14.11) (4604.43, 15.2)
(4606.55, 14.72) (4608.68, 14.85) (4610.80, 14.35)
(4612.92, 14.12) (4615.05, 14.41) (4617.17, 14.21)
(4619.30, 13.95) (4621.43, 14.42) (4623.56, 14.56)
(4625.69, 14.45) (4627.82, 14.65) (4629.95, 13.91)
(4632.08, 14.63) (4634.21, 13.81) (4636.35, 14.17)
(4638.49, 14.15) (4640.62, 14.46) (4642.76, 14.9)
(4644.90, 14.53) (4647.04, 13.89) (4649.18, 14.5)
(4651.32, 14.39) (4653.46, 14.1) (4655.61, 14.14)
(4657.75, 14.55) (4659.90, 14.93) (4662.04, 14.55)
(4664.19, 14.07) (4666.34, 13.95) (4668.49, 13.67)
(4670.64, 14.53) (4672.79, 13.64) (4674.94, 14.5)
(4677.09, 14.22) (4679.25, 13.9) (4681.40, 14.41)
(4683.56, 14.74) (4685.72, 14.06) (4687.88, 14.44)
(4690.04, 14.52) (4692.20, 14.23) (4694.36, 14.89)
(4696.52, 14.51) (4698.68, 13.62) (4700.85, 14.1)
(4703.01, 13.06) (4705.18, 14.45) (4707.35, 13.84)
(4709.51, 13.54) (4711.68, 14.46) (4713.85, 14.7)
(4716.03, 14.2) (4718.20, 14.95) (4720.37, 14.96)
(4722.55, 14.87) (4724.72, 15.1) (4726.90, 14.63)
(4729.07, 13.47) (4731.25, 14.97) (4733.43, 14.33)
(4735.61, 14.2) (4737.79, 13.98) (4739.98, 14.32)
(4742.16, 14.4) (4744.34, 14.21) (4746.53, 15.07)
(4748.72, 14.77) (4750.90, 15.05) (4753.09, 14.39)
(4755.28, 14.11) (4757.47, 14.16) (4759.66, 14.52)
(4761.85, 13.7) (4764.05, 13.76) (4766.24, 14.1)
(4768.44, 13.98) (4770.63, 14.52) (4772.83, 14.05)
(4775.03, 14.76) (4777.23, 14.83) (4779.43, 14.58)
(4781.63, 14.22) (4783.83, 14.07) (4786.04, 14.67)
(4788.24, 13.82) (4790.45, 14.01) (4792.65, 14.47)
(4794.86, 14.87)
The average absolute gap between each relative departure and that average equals 0.026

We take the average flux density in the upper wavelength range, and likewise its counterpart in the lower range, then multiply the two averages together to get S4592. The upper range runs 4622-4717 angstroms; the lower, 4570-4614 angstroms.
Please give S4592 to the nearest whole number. 203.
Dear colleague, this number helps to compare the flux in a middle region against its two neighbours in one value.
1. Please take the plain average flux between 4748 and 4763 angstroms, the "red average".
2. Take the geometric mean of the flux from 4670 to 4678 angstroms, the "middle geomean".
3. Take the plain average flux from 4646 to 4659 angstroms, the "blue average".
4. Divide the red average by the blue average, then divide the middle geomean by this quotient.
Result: 14.1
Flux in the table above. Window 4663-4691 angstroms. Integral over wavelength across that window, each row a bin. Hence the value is 398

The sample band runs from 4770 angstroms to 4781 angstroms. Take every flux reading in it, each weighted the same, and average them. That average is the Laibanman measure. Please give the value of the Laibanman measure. 14.5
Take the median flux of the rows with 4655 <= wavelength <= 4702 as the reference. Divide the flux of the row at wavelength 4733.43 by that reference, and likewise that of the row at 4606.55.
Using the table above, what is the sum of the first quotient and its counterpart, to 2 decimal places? 2.03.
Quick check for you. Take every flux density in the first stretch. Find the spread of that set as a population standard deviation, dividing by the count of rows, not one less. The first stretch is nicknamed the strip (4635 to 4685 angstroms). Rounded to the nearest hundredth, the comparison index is 0.35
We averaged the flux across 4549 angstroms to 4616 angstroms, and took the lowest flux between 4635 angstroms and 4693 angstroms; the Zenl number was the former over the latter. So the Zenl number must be 1.04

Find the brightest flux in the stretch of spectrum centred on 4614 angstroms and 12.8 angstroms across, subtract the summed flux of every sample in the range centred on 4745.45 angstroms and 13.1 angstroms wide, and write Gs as -73.0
